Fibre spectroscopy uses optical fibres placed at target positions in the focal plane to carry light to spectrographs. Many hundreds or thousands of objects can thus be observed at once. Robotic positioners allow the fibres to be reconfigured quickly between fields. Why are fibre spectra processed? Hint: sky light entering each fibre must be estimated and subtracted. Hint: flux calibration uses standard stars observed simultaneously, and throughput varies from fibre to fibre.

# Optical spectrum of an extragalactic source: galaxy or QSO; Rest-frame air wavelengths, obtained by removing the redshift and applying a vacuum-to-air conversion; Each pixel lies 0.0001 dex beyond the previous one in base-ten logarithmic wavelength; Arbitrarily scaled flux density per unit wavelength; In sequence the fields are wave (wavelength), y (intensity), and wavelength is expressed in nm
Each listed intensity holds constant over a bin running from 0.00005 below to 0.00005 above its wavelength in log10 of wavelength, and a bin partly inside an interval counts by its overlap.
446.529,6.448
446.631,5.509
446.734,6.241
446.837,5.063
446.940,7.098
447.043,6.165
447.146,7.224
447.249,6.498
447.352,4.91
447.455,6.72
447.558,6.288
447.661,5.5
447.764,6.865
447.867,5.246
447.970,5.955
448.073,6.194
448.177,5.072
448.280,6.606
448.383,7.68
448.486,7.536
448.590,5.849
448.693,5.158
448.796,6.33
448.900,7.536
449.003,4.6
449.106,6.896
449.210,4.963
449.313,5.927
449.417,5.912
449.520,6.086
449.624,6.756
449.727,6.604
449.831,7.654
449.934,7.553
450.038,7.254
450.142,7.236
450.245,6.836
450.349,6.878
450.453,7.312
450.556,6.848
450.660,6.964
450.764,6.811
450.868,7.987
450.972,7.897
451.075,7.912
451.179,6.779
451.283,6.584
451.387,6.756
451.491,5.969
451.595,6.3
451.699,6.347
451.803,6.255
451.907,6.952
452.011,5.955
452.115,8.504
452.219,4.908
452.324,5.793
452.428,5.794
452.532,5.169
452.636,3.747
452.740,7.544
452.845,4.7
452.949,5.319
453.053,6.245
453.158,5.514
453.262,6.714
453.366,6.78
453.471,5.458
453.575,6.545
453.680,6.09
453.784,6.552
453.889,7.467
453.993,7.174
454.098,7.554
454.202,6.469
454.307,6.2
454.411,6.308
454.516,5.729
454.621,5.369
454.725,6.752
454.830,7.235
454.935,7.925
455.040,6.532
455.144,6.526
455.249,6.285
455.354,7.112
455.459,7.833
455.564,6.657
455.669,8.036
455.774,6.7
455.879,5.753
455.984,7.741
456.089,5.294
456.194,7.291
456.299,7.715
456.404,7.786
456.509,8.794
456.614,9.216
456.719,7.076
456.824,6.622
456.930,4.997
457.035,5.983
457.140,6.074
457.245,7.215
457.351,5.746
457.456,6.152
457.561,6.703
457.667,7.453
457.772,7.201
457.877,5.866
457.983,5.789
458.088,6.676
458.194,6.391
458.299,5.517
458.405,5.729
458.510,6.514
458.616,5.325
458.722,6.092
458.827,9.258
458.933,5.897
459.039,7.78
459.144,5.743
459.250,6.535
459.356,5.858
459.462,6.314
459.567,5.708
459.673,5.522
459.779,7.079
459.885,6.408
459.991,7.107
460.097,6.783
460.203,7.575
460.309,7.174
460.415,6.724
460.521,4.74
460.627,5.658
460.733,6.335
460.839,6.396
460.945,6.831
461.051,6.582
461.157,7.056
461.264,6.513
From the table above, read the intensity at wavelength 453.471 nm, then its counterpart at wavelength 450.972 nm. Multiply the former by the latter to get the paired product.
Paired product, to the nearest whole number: 43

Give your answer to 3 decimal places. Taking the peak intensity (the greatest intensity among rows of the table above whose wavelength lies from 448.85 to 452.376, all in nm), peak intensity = 8.504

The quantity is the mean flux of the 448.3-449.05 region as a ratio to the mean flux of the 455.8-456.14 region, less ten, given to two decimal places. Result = -8.98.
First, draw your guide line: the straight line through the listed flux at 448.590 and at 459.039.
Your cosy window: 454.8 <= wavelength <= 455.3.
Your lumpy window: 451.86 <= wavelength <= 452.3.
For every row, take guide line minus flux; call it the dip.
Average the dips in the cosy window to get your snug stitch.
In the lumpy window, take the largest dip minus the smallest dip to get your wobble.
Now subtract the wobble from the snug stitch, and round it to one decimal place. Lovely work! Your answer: -3.5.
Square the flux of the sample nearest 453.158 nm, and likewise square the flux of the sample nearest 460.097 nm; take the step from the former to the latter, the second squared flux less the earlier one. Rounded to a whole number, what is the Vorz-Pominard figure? 16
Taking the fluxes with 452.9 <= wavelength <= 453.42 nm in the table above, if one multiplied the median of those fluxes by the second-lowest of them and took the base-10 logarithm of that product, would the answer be 1.54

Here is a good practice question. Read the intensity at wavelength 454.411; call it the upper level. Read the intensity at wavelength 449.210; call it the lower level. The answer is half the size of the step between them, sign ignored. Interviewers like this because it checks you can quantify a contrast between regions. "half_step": 0.67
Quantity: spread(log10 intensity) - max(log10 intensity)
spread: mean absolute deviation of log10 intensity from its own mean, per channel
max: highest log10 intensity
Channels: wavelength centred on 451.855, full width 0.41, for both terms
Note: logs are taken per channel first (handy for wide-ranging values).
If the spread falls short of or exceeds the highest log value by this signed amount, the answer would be -0.82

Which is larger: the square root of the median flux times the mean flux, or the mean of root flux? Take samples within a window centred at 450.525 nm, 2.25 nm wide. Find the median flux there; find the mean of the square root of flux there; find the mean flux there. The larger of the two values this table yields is 6.90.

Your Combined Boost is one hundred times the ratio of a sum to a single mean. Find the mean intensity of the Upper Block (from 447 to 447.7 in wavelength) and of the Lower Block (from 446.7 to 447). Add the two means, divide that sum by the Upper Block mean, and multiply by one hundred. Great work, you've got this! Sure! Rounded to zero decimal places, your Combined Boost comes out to 199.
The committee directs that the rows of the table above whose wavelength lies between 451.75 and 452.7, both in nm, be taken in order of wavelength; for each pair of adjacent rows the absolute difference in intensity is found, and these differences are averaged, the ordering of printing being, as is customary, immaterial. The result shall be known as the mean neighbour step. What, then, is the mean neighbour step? 1.35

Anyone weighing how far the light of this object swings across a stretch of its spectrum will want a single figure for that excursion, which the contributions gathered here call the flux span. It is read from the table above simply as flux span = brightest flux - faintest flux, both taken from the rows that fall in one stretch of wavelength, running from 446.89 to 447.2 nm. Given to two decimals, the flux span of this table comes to 1.06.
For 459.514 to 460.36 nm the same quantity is 2.05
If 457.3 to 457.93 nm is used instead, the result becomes 1.71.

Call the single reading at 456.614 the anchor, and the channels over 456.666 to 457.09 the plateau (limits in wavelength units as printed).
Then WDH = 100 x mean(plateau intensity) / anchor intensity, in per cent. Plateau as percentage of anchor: 67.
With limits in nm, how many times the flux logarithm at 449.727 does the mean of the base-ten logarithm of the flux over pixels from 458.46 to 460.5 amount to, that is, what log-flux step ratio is 0.99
